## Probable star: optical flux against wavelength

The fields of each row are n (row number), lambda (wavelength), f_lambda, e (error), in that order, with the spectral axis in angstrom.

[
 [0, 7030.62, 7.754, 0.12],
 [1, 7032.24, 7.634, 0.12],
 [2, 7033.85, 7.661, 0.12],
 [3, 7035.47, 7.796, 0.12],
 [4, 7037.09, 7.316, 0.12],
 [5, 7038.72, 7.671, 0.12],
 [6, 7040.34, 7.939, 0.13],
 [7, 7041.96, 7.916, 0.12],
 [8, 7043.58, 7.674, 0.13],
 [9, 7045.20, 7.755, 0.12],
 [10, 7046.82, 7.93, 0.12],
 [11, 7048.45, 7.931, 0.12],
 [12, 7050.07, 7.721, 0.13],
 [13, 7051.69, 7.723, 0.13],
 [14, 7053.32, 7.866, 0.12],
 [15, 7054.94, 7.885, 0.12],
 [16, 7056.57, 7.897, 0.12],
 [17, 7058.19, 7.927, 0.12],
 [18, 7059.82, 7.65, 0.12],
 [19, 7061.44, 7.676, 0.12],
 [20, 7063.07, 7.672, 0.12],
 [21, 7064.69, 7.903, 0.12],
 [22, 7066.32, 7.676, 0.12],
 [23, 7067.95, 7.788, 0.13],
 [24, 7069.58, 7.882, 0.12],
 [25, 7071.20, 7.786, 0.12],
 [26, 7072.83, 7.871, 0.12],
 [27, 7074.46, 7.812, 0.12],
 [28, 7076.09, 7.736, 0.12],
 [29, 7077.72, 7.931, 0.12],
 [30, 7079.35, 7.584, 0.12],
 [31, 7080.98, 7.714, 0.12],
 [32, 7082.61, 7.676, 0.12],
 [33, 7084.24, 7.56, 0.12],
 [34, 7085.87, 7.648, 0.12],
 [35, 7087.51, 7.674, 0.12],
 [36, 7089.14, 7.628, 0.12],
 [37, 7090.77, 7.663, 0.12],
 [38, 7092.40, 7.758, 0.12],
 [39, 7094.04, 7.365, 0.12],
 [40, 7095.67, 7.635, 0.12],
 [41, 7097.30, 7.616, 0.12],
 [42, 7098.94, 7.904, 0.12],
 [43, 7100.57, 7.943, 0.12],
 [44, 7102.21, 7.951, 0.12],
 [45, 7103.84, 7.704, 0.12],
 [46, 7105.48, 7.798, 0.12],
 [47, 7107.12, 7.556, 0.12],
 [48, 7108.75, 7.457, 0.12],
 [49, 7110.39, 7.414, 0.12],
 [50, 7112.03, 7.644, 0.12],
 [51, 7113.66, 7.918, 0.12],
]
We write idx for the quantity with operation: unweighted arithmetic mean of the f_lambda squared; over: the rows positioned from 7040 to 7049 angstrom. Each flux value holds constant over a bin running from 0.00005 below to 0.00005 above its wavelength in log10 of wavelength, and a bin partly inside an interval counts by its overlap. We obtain 61.8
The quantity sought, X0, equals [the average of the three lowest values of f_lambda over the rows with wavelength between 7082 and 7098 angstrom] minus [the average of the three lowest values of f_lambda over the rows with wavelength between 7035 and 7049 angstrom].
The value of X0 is -0.040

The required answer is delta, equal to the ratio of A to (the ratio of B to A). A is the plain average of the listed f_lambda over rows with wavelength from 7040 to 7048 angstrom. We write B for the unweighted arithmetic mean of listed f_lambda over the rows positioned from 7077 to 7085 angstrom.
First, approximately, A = 7.84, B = 7.69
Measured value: 8.00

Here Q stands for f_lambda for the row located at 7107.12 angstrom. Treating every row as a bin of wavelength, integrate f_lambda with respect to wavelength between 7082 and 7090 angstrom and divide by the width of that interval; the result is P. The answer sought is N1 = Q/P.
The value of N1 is 0.99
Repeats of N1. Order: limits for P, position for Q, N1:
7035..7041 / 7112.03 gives 1.00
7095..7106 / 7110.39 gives 0.95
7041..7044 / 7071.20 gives 0.99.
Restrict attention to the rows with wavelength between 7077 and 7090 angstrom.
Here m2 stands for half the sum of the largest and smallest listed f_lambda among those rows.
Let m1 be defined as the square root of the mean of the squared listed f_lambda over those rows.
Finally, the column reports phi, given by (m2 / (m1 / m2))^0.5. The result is 2.795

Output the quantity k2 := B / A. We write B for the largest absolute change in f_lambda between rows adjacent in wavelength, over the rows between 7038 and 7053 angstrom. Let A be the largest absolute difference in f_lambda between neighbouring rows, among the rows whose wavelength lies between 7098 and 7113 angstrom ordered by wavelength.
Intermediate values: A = 0.25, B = 0.268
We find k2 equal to 1.09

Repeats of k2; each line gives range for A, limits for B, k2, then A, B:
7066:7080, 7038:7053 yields 0.77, 0.35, 0.268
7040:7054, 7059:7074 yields 0.95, 0.24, 0.231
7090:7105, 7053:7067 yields 0.70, 0.39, 0.277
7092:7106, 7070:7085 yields 0.88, 0.39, 0.347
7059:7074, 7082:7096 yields 1.70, 0.23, 0.393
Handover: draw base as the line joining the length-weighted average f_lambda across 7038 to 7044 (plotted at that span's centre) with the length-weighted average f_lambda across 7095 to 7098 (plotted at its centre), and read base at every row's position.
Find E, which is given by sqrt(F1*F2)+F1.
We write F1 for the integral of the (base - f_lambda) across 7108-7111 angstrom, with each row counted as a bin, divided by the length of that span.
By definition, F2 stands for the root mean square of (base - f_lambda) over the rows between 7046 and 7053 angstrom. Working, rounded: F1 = 0.157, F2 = 0.106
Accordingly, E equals 0.29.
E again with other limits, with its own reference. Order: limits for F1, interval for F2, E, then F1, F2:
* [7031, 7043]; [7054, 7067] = 0.24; 0.122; 0.117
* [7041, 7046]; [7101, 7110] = 0.08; 0.021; 0.189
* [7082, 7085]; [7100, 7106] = 0.19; 0.063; 0.255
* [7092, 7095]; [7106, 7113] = 0.22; 0.108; 0.118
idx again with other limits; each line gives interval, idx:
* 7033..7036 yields 59.7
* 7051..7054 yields 60.8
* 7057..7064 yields 59.8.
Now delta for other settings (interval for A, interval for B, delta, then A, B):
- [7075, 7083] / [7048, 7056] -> 7.63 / 7.73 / 7.83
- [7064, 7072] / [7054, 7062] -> 7.81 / 7.81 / 7.81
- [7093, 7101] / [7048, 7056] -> 7.56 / 7.69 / 7.83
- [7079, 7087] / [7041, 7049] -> 7.44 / 7.64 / 7.84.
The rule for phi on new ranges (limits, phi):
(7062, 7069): 2.795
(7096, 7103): 2.777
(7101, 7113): 2.778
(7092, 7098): 2.744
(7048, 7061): 2.785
